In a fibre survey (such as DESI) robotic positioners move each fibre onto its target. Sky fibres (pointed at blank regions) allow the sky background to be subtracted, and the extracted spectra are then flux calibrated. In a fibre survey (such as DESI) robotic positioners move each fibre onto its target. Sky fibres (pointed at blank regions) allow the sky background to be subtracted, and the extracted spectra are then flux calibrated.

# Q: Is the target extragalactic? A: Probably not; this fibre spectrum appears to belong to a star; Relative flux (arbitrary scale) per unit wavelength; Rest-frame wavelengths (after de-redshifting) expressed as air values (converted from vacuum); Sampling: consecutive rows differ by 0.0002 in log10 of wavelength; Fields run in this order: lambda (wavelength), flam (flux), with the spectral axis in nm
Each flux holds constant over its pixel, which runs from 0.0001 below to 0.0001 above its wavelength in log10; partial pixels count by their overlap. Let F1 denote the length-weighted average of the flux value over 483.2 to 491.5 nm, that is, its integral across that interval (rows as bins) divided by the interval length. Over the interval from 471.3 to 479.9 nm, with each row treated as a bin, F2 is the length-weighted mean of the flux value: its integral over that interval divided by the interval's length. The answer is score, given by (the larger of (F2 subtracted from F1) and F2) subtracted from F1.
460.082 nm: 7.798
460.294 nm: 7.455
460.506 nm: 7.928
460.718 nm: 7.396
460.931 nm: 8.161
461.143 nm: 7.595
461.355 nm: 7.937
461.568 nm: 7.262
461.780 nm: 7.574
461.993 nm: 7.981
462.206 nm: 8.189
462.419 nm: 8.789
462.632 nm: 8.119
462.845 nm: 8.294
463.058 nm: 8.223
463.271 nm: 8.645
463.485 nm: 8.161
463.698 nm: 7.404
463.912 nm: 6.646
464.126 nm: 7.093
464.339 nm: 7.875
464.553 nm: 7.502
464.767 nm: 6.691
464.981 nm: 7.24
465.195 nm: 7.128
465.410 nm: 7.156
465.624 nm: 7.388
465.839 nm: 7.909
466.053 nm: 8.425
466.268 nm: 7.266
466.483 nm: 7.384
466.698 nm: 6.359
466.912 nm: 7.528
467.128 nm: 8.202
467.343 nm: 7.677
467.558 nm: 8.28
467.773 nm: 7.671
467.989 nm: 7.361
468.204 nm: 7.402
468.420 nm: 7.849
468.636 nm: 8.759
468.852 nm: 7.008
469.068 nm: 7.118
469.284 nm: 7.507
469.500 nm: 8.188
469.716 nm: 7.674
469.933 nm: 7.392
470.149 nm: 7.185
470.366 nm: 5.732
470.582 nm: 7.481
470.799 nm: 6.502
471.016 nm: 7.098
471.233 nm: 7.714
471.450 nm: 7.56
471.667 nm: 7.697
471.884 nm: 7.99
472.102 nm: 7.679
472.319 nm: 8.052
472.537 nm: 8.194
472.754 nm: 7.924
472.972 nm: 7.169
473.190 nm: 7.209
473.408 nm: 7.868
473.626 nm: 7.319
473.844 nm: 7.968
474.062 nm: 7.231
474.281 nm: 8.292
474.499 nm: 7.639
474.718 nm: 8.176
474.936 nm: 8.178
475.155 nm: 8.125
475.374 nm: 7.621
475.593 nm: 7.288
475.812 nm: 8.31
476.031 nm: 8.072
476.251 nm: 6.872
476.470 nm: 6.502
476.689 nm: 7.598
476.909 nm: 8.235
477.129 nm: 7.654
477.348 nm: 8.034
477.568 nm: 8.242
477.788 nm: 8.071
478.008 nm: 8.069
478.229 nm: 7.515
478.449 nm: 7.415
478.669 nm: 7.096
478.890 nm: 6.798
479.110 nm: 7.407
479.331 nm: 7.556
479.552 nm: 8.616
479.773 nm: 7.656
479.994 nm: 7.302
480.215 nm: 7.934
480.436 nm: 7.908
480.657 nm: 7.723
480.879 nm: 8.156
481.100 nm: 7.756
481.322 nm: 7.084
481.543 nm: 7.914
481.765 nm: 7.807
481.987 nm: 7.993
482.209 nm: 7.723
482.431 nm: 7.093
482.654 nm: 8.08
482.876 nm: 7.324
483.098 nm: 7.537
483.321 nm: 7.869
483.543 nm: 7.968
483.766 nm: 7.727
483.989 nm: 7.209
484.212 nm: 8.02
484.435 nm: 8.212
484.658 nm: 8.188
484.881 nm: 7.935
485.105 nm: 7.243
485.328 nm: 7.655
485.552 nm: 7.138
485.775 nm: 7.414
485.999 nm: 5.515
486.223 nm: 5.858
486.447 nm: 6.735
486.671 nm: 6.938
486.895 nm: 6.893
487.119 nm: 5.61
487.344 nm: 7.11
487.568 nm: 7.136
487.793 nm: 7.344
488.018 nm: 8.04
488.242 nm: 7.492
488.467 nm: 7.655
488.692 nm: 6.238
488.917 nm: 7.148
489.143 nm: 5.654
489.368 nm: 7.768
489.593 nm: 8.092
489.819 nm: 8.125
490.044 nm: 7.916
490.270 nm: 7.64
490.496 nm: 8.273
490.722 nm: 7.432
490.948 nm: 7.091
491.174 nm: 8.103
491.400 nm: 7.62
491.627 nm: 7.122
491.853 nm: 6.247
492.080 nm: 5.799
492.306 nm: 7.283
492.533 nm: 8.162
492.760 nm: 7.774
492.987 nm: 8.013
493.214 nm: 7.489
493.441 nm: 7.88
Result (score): -0.36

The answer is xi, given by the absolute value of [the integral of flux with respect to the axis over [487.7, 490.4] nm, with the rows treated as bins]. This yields 20.1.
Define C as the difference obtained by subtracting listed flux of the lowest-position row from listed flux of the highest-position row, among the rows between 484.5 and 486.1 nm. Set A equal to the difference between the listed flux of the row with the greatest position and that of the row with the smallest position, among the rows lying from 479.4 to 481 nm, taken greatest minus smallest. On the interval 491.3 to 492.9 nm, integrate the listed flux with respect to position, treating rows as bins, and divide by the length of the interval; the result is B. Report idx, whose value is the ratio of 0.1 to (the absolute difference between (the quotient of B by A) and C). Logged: 0.0078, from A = -0.5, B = 7.15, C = -2.7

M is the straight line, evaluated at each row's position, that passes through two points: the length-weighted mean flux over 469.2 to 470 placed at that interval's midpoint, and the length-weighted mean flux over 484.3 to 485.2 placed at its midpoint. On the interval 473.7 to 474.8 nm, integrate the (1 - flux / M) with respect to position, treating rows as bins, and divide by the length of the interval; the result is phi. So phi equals -0.01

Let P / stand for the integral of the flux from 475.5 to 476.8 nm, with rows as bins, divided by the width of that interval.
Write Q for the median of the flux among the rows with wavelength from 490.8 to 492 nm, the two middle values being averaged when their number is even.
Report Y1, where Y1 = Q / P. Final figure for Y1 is 0.96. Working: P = 7.4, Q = 7.1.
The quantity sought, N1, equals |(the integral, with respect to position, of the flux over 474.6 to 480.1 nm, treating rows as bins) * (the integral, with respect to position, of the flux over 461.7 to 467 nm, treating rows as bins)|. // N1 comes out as 1713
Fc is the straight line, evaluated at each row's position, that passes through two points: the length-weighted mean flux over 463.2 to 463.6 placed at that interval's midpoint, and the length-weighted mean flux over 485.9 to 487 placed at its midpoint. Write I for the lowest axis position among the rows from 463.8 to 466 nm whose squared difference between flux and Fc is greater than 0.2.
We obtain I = 463.912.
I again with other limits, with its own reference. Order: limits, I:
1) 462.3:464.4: 463.698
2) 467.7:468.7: 467.989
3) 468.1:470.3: 468.204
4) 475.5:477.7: 475.812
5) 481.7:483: 481.765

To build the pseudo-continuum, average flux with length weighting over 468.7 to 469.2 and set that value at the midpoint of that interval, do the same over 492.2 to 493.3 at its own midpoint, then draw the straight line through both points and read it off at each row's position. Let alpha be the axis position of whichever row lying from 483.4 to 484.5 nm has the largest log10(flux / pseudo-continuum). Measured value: 484.435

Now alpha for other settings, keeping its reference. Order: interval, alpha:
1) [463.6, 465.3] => 464.339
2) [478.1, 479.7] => 479.552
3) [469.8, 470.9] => 470.582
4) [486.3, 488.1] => 488.018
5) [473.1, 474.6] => 474.281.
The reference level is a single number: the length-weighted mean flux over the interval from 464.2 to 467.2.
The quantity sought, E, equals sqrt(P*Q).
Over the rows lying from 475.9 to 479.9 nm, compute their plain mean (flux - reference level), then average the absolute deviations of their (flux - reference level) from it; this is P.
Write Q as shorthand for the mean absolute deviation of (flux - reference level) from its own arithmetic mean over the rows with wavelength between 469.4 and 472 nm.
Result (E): 0.46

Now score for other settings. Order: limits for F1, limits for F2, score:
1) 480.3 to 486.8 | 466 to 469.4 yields -0.09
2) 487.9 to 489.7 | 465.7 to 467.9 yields -0.40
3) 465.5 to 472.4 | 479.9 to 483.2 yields -0.16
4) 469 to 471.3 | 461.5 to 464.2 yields -0.66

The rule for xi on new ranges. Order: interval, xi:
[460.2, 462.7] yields 19.7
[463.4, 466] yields 19.2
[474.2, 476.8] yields 20.1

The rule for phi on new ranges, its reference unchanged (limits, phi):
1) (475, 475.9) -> -0.01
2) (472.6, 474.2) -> 0.03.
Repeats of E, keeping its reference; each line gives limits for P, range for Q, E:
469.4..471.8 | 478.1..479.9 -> 0.40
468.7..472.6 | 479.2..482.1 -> 0.34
